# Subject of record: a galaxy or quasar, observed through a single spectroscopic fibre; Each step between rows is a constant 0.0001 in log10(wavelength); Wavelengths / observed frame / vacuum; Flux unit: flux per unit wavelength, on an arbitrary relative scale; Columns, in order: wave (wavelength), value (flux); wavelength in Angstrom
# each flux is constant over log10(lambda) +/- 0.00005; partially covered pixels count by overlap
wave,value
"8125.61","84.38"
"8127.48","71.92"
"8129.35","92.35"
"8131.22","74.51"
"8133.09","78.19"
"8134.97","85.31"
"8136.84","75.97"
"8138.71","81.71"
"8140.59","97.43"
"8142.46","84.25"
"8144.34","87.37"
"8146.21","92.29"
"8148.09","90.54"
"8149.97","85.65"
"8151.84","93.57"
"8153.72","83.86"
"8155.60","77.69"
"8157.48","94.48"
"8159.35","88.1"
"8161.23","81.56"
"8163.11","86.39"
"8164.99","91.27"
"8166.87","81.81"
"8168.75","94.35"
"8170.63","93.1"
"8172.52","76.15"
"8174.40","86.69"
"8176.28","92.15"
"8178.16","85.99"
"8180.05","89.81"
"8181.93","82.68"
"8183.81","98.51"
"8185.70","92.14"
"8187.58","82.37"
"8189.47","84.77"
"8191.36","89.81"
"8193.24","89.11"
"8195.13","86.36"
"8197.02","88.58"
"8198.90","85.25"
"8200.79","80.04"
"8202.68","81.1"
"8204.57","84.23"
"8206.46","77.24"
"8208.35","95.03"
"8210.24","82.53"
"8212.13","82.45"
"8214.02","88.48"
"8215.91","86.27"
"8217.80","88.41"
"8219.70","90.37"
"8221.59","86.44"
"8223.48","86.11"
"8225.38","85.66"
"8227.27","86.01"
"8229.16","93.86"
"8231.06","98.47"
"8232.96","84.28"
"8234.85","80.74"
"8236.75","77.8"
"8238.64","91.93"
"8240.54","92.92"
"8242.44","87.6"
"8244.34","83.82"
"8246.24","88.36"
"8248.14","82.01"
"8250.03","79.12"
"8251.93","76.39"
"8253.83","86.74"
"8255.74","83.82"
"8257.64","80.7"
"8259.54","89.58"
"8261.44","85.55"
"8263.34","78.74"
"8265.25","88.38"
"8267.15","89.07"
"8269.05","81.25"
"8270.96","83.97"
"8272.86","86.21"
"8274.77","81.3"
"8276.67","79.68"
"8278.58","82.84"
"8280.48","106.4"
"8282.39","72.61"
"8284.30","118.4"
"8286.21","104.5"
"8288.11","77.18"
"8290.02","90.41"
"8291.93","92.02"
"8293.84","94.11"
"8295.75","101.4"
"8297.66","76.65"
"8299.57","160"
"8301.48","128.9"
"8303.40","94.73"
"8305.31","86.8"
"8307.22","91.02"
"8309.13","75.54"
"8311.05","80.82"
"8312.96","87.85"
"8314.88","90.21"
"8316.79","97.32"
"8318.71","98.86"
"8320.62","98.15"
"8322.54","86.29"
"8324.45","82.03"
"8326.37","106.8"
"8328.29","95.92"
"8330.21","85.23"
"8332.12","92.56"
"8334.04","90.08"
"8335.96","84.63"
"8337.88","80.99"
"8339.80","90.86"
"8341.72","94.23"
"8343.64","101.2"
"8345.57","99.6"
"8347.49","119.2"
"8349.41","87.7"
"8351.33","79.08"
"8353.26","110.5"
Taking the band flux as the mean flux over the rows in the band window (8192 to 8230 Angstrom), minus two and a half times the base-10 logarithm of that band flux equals -4.84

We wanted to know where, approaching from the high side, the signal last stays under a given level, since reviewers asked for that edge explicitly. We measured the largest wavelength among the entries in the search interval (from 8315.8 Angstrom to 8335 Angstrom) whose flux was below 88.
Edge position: 8330.21 Angstrom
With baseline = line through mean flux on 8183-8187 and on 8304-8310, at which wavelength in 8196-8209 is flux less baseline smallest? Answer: 8206.46 Angstrom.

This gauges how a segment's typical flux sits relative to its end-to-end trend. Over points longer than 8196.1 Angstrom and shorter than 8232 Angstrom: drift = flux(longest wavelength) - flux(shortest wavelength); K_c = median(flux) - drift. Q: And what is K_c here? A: 76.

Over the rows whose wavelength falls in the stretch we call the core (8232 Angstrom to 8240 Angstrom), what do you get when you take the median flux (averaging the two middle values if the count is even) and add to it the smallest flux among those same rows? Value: 160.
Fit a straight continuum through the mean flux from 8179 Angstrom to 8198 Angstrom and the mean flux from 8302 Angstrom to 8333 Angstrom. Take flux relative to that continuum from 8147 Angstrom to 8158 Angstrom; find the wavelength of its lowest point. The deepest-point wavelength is 8155.60 Angstrom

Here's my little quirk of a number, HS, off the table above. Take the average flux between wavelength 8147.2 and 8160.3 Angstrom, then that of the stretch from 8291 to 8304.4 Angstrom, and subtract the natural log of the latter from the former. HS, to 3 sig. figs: 83.0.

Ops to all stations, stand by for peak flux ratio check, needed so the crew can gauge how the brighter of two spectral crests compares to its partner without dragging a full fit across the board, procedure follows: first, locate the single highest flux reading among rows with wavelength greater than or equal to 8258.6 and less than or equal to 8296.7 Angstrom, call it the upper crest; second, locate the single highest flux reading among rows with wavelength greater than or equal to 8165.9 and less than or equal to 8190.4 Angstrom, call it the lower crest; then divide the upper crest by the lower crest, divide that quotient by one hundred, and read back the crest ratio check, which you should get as 0.0120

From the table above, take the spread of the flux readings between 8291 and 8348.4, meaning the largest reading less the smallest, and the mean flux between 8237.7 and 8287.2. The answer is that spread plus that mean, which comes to 171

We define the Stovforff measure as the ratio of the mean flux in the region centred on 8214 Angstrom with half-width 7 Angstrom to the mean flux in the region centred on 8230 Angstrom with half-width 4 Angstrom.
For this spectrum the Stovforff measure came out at 0.97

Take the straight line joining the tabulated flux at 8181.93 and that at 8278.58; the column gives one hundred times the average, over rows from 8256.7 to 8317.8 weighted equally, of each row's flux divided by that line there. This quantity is 111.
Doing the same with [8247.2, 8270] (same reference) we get 101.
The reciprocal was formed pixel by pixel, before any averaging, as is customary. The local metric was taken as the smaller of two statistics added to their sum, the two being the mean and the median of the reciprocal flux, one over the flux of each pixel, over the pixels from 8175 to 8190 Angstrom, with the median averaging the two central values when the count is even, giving 0.0340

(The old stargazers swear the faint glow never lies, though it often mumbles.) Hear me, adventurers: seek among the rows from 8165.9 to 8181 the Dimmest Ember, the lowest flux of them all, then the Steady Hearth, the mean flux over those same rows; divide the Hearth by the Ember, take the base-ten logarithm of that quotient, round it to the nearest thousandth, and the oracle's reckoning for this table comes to 0.060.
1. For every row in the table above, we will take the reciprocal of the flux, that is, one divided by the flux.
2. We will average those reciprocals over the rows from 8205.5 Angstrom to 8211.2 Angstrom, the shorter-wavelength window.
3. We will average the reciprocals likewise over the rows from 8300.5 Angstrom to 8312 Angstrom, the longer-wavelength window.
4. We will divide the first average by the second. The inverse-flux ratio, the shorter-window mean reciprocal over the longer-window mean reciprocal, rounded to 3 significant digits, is 1.07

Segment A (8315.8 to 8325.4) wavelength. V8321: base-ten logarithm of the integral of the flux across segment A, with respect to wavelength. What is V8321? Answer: 2.95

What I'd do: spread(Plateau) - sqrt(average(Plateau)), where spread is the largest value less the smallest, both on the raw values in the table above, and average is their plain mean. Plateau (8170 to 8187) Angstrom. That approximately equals 13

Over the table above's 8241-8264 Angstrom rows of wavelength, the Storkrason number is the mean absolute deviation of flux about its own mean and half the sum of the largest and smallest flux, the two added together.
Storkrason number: 86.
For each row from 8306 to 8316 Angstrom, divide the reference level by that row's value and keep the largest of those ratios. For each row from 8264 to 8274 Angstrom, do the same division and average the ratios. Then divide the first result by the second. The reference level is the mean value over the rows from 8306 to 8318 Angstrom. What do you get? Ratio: 1.13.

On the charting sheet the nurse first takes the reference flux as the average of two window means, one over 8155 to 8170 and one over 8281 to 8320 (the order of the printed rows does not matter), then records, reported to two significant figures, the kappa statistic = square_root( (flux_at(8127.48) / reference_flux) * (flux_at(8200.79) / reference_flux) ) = 0.83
